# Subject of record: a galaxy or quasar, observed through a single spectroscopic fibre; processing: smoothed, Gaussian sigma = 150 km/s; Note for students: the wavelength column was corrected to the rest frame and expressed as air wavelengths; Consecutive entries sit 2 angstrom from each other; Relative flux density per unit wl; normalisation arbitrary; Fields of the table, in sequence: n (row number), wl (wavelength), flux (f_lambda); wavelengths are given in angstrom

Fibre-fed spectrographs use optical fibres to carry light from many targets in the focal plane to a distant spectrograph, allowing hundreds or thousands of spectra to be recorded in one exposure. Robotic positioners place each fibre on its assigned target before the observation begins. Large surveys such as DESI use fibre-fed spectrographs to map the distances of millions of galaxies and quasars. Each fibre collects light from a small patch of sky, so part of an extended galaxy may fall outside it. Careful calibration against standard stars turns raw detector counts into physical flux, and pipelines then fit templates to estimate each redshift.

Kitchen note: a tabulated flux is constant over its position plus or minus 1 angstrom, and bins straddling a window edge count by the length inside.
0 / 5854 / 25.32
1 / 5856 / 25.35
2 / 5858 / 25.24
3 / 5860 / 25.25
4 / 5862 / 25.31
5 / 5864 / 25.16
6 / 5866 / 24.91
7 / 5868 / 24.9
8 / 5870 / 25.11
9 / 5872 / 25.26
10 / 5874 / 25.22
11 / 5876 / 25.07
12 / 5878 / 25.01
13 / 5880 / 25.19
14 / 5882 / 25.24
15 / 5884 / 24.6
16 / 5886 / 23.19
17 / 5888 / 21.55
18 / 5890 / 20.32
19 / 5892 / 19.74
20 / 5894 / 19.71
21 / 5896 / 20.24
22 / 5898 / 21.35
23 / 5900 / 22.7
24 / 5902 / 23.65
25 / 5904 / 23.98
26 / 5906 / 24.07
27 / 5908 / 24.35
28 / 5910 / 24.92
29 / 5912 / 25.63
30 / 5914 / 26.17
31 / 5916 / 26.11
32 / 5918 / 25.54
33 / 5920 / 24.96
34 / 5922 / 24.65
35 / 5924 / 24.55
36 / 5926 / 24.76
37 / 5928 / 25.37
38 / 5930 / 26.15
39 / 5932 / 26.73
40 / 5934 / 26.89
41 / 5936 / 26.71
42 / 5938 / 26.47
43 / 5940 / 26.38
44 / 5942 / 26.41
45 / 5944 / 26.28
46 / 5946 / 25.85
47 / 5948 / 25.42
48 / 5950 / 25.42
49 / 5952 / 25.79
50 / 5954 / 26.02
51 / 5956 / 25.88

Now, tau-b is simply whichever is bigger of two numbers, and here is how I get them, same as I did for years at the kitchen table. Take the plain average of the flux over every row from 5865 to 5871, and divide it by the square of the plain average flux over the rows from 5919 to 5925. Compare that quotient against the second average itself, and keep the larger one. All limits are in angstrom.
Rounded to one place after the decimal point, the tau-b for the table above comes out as 24.7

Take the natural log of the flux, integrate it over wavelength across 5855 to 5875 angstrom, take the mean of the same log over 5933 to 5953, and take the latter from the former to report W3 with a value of 61.2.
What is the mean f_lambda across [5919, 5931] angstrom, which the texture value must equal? 25.1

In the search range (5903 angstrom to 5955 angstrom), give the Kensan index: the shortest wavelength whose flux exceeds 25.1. 5912 angstrom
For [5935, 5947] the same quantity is 5936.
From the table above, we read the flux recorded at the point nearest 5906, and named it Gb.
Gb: 24.07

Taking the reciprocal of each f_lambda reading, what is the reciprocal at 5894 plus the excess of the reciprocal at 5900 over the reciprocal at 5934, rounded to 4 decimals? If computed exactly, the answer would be 0.0576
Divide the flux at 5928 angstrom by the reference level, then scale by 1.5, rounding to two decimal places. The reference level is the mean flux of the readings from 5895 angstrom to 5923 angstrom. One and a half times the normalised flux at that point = 1.57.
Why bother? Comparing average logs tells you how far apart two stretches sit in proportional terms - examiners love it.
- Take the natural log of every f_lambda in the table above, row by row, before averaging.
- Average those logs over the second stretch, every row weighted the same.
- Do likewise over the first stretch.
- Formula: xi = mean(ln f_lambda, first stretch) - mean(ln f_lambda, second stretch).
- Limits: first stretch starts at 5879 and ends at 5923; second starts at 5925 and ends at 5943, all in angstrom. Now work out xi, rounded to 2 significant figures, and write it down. -0.11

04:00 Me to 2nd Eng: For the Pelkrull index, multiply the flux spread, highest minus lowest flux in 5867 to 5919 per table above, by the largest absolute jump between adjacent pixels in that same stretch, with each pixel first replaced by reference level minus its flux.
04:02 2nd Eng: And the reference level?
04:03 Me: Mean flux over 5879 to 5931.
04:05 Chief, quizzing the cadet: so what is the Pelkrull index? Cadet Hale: 11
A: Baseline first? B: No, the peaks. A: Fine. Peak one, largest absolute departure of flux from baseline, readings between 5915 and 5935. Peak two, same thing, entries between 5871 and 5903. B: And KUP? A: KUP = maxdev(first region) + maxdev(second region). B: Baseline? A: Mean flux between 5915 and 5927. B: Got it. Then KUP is 7.2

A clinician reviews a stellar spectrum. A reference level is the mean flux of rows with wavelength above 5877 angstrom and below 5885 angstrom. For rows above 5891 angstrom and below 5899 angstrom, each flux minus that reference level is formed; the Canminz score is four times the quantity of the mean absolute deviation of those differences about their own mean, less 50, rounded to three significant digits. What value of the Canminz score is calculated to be -198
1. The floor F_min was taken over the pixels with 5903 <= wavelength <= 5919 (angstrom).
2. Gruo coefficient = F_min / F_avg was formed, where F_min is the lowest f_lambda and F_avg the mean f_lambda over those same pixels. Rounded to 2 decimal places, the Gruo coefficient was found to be 0.96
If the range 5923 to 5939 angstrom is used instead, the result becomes 0.95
